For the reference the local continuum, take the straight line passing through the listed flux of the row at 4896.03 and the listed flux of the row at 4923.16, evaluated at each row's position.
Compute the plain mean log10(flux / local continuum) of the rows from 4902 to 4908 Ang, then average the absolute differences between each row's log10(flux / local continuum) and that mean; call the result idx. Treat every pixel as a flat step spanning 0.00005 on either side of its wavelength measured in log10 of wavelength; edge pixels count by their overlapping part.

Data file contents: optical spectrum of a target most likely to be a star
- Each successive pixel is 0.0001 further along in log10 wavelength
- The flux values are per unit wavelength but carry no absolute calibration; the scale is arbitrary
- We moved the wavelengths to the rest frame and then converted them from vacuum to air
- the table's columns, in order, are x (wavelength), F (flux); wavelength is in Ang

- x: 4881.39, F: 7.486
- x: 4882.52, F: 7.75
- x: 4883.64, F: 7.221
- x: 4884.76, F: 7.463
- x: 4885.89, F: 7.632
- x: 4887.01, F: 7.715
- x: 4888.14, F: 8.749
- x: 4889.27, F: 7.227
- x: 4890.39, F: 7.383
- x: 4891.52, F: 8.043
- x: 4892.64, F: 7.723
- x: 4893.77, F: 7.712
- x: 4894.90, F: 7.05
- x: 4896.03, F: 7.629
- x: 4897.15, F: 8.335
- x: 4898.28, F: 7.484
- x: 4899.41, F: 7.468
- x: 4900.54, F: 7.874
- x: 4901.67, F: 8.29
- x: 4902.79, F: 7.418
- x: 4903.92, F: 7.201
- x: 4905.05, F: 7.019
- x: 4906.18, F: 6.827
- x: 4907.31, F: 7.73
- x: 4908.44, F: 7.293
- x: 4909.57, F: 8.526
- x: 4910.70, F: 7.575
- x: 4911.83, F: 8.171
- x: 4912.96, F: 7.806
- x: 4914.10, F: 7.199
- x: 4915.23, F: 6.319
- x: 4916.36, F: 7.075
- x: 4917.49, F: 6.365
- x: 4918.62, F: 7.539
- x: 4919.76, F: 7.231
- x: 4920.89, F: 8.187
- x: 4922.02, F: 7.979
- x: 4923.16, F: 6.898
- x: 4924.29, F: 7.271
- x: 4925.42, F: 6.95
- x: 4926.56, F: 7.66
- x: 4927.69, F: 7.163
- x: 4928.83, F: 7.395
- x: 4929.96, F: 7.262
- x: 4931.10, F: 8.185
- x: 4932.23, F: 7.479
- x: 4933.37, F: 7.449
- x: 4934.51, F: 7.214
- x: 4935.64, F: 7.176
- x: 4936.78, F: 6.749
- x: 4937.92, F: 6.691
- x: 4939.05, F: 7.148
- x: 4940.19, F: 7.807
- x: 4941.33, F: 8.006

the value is 0.016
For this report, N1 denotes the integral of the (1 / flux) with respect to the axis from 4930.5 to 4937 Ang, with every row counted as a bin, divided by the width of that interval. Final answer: 0.135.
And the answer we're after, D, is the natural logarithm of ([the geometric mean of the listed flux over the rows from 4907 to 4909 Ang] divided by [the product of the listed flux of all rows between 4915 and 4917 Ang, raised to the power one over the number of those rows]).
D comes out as 0.12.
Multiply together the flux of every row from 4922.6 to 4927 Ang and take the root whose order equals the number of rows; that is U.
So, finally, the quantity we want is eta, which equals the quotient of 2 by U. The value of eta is 0.278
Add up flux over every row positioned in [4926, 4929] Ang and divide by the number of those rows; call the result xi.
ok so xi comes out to 7.4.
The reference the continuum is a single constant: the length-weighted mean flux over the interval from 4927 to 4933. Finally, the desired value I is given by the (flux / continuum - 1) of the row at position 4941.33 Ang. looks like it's 0.067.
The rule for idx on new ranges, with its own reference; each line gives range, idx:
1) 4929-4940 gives 0.015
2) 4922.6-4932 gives 0.020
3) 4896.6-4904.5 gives 0.020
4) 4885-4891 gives 0.022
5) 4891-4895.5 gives 0.016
